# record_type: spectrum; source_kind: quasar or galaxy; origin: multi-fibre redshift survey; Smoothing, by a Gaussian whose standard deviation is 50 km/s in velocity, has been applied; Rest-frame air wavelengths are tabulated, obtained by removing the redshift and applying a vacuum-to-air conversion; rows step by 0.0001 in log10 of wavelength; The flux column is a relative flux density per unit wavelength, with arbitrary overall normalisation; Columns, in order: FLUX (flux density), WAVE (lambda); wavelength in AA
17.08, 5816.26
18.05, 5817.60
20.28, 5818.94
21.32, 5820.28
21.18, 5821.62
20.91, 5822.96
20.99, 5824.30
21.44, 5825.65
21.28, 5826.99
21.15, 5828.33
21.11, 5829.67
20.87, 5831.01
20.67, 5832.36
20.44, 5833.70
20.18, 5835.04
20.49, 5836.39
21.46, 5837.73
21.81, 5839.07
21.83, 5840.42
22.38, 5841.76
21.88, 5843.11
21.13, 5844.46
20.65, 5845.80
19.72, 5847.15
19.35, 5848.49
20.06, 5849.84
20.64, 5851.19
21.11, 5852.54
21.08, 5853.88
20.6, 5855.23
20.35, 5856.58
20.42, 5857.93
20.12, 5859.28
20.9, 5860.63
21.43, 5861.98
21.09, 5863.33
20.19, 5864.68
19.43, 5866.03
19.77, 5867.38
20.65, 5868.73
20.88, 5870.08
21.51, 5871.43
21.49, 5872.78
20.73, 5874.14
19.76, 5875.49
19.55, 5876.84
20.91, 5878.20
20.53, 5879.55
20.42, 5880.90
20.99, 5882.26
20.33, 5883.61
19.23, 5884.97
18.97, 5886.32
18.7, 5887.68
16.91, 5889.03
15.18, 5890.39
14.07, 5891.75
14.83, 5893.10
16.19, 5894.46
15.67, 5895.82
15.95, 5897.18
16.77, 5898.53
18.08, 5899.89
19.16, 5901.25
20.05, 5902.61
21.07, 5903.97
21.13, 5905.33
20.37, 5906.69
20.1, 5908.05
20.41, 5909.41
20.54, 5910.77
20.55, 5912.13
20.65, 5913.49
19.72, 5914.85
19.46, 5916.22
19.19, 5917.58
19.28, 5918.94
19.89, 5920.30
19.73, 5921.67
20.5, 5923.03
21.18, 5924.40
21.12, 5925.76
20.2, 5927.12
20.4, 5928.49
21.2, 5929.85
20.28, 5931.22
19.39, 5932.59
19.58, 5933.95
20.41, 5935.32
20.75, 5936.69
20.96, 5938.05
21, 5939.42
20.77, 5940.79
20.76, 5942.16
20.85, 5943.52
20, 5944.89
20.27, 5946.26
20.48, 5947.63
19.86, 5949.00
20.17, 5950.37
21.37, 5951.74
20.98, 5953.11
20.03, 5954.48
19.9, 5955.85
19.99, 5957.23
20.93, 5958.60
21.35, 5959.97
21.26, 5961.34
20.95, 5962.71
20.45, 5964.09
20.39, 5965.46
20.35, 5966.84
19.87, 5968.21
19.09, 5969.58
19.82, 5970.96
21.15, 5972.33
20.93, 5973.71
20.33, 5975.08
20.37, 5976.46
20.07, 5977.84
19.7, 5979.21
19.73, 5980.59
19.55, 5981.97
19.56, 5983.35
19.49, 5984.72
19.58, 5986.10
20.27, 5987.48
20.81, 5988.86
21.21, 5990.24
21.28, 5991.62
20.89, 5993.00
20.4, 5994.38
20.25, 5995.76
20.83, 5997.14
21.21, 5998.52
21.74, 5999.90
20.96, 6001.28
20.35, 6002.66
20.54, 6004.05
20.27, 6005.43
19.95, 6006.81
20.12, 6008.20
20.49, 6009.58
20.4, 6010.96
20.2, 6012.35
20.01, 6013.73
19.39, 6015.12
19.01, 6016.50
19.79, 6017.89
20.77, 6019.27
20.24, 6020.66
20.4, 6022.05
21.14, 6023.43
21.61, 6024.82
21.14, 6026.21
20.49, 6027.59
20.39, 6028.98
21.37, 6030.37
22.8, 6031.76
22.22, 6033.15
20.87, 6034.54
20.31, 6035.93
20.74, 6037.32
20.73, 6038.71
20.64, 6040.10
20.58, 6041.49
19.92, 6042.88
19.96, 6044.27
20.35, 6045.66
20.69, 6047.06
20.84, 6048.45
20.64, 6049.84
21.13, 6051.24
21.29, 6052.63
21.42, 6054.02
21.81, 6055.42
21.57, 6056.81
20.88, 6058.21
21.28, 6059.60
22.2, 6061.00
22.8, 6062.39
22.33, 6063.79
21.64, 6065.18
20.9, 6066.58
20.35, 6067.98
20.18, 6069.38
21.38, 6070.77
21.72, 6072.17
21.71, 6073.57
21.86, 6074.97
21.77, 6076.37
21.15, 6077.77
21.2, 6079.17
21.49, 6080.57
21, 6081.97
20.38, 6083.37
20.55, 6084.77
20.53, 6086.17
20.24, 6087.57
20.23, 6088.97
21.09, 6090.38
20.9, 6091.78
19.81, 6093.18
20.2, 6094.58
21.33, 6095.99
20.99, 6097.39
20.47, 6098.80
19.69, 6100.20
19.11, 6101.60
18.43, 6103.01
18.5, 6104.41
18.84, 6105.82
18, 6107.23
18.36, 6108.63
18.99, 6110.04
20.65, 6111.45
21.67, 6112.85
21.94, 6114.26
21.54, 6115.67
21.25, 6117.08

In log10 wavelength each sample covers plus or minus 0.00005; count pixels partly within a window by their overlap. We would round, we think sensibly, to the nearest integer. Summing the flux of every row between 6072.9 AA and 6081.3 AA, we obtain 129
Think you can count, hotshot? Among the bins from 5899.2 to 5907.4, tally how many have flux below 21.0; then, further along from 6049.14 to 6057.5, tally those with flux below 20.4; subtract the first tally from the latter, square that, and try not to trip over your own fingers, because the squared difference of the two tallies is 16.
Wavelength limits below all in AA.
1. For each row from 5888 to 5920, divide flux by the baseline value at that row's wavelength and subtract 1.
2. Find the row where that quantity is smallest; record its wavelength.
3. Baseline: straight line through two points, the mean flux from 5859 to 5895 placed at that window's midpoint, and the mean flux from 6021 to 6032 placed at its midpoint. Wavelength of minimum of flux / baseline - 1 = 5891.75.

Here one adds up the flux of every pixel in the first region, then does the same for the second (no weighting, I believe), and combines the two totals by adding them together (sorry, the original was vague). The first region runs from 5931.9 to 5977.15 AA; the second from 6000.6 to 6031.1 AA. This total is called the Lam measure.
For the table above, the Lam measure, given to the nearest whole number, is 1124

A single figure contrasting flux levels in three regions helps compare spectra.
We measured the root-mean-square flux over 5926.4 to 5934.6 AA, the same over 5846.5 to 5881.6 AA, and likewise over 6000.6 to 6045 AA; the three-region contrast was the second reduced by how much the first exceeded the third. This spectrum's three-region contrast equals 20.9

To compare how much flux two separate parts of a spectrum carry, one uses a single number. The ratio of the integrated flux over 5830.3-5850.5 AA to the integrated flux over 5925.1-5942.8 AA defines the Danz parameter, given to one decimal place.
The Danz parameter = 1.2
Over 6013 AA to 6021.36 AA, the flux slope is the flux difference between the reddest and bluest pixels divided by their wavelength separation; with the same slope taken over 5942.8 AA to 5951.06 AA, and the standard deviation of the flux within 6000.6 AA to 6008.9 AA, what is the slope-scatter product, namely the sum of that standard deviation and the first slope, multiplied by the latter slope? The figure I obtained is -0.04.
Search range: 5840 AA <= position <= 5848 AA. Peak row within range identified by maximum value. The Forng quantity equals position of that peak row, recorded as 5841.76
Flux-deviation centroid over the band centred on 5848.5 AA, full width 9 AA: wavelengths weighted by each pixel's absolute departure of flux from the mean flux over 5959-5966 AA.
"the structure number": 5848.4 AA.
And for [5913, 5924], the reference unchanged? 5918.2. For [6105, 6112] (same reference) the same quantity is 6108.0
